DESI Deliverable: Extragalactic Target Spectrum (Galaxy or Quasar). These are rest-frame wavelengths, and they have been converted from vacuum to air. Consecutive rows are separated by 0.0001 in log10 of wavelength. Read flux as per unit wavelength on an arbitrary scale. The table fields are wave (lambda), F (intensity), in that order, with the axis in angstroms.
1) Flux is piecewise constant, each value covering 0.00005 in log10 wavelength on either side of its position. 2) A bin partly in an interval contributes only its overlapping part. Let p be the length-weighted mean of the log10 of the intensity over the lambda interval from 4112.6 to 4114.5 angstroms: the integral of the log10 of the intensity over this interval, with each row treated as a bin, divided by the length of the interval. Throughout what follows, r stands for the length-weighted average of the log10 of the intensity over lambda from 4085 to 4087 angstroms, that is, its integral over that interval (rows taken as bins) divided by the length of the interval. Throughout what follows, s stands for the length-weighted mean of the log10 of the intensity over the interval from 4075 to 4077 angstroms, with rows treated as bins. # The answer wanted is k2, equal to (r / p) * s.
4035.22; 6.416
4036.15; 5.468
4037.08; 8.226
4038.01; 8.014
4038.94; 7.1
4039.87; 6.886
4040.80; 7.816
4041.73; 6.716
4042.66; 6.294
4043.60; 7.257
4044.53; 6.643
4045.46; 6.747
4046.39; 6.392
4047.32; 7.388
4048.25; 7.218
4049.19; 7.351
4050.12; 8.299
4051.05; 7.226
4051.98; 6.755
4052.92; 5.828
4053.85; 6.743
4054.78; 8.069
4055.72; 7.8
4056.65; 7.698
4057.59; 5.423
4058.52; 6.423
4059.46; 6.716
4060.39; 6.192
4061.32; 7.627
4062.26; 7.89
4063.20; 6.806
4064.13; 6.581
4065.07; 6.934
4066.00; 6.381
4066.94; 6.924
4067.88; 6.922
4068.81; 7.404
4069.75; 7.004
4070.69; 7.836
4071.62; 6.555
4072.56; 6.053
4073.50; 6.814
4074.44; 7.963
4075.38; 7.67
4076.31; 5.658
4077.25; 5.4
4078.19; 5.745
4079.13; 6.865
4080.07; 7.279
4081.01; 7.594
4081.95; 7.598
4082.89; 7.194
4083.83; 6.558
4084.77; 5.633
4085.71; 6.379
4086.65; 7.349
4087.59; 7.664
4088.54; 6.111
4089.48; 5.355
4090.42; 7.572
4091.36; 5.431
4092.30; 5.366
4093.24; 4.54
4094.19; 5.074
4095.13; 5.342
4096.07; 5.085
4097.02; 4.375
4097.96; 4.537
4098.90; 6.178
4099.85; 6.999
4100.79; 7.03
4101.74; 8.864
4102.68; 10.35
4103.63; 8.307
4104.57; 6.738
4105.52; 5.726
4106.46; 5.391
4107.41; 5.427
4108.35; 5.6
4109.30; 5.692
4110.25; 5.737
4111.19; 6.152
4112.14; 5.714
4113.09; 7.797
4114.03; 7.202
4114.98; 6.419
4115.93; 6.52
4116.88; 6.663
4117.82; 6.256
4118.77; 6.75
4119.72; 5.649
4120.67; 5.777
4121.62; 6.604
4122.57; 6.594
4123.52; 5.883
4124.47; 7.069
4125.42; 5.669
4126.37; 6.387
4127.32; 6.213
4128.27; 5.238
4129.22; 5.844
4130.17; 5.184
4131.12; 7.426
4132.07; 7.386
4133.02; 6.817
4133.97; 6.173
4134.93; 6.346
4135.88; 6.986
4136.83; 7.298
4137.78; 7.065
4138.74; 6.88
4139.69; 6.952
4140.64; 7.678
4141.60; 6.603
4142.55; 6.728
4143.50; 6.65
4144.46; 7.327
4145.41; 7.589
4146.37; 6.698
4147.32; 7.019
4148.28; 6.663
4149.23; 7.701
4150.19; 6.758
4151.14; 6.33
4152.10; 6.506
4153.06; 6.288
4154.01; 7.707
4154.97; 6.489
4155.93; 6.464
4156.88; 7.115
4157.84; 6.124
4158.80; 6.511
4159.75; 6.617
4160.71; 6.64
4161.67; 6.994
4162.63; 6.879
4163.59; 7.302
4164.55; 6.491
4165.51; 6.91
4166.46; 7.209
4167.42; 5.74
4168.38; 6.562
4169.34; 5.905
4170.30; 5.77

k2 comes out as 0.76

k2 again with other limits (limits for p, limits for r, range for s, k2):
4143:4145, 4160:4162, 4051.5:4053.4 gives 0.78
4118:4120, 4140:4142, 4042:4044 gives 0.88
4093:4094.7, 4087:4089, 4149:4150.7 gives 1.04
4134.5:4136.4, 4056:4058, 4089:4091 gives 0.79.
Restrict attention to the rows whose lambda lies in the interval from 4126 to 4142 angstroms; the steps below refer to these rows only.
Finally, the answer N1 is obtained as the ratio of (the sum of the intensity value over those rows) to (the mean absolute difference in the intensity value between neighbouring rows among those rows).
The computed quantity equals 193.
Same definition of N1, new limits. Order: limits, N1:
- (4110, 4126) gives 160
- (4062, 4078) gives 174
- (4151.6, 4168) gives 204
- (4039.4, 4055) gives 167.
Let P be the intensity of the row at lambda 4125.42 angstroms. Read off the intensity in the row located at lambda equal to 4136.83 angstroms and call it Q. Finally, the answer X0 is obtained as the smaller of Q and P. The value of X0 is 5.7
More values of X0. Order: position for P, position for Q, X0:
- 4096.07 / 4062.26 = 5.1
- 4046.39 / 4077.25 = 5.4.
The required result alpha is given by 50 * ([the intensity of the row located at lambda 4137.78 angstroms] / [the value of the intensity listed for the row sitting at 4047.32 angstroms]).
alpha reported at 47.8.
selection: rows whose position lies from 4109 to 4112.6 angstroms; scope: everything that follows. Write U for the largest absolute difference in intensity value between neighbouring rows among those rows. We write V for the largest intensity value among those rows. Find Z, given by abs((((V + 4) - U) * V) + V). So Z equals 65.9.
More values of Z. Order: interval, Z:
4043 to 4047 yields 84.5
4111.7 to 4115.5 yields 83.5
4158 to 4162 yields 81.4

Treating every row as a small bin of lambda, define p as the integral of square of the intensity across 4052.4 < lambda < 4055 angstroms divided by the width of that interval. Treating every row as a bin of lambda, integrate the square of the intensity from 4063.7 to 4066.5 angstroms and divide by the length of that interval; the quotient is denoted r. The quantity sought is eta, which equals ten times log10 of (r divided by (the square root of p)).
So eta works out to 8.1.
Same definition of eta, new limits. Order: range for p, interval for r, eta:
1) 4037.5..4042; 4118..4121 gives 7.0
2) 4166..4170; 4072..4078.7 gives 8.3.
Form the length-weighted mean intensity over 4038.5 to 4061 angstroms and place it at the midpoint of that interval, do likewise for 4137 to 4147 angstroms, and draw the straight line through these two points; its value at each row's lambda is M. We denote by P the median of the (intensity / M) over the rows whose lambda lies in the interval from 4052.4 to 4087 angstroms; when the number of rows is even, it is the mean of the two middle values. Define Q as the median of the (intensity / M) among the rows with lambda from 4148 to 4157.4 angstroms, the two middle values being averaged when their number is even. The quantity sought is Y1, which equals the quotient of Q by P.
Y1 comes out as 0.95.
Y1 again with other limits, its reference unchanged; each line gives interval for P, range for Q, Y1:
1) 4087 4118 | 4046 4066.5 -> 1.13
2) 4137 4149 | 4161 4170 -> 0.99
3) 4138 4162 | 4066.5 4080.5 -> 1.04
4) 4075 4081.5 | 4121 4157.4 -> 0.97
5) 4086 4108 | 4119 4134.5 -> 1.08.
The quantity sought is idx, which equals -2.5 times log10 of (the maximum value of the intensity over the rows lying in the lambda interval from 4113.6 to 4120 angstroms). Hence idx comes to -2.14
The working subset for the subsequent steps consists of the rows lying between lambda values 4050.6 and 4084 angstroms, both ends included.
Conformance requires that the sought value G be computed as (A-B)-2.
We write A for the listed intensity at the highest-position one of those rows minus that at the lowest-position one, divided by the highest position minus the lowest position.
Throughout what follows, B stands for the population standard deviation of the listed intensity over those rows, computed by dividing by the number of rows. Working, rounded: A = -0.02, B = 0.73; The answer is -2.75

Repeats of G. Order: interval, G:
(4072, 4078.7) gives -3.00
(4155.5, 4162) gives -2.22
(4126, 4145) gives -2.62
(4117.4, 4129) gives -2.61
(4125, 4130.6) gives -2.55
